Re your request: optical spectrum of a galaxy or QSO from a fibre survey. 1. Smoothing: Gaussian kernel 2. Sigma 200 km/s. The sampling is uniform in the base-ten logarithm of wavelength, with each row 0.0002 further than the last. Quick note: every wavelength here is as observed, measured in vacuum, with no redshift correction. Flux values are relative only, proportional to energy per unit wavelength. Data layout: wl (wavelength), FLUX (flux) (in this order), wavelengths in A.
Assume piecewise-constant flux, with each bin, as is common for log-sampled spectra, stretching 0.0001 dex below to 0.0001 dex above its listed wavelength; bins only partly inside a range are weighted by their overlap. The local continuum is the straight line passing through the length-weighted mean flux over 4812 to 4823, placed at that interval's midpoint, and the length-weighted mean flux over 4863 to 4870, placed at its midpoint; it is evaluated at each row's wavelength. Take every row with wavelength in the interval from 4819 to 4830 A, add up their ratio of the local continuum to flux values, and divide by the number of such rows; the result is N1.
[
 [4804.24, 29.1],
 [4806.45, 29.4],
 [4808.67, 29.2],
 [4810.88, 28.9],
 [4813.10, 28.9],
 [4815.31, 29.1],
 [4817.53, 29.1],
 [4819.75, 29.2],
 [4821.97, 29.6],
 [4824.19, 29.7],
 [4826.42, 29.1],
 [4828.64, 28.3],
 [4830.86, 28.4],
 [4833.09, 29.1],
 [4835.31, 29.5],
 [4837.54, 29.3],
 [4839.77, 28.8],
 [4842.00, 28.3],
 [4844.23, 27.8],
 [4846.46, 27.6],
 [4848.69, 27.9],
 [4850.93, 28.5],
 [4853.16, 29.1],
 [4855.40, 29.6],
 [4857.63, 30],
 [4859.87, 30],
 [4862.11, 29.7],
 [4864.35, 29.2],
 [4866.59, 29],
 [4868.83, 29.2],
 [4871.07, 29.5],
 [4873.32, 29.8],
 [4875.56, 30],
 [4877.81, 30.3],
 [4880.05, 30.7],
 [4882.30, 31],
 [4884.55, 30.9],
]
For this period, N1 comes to 1.00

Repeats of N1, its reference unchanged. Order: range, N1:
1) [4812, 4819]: 1.01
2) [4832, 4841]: 1.00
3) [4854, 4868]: 0.99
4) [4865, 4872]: 1.00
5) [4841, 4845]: 1.04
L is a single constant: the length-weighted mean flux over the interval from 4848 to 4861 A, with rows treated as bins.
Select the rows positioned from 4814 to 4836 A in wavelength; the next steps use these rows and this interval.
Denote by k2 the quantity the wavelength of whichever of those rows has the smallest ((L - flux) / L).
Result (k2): 4824.19 A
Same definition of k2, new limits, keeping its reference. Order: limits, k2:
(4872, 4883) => 4882.30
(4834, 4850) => 4835.31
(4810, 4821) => 4819.75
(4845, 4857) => 4855.40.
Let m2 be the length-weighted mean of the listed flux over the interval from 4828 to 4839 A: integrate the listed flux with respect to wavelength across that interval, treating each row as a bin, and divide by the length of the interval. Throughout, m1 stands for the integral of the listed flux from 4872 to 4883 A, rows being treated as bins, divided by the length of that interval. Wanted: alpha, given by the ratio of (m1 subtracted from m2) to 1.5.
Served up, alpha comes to -0.9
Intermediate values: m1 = 30.3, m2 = 28.95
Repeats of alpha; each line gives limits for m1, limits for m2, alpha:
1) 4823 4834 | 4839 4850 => -0.6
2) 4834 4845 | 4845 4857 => -0.1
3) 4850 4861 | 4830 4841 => -0.3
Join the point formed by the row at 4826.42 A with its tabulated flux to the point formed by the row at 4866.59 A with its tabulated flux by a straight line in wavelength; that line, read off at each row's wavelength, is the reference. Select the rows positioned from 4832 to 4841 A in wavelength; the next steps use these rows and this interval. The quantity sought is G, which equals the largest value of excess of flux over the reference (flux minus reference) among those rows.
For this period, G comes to 0.4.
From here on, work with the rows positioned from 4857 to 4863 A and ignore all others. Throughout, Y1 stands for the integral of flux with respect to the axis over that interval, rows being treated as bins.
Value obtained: 179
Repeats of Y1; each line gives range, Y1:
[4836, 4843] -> 202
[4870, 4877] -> 208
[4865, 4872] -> 205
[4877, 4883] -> 184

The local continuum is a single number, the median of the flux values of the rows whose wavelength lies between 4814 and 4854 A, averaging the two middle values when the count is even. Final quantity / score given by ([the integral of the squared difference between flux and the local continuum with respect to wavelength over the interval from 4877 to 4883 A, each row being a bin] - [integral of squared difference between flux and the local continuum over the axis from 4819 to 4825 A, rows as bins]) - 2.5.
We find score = 11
